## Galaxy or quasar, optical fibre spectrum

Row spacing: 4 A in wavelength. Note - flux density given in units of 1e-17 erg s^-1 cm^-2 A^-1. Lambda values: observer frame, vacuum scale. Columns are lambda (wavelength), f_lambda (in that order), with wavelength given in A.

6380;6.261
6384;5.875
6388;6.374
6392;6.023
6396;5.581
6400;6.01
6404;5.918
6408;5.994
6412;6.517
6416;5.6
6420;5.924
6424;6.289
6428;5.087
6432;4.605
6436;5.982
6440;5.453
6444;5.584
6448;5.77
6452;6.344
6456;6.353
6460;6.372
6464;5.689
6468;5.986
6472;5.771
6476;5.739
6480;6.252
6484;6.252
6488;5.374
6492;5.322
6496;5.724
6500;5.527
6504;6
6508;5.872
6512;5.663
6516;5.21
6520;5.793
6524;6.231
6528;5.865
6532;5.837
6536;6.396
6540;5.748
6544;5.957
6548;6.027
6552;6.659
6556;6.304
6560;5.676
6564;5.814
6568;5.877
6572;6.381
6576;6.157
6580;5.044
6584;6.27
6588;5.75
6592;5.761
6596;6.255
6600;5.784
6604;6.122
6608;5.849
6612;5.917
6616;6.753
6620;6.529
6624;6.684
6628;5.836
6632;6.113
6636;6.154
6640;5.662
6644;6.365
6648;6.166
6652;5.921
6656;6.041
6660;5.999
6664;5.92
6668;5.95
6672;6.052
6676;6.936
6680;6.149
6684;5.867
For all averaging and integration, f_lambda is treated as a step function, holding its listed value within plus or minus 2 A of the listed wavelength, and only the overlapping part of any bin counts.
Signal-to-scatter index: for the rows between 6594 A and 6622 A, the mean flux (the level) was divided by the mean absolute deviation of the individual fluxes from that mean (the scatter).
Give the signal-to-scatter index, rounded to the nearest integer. 21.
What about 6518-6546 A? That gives 31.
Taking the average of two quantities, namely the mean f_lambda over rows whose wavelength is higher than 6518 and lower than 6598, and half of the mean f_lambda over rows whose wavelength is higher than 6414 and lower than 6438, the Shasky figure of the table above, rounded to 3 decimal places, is 4.390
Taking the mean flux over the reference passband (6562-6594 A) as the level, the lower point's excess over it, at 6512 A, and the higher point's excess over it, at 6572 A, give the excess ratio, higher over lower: -2.3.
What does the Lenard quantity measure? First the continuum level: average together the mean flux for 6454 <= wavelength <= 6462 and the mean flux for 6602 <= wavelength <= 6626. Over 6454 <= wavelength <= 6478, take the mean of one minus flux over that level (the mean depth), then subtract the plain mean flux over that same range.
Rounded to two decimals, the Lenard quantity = -5.93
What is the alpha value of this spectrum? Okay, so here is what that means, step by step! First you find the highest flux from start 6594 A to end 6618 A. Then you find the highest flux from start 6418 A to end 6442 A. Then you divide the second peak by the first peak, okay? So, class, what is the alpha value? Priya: 0.93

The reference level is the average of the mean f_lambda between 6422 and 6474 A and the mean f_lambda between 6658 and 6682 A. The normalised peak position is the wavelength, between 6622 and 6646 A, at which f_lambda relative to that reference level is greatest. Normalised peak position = 6624 A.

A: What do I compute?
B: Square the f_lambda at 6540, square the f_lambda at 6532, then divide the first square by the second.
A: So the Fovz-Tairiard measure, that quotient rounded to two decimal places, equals 0.97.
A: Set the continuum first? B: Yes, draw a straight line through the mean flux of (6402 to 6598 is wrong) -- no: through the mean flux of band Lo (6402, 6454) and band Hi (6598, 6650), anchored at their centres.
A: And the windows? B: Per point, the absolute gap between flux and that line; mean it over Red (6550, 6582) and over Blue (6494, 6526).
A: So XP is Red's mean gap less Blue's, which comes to 0.12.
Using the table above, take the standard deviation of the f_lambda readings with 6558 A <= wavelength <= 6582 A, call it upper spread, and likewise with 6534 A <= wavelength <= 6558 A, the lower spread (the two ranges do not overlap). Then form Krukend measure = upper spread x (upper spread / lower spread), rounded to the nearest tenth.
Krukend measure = 0.6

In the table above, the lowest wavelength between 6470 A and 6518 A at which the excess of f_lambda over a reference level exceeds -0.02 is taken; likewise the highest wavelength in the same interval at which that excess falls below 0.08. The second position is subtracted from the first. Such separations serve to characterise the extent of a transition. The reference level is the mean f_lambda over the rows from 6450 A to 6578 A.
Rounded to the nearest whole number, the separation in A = -36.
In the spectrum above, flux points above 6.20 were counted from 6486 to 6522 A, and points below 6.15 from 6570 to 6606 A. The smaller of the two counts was 0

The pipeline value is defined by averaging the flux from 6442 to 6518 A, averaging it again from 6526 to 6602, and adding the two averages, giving 11.81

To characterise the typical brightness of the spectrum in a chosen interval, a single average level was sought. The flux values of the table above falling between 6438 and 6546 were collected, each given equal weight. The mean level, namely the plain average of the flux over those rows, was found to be 5.85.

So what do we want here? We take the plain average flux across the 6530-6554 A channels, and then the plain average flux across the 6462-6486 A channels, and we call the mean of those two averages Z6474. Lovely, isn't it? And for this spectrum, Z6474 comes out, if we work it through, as 6.03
